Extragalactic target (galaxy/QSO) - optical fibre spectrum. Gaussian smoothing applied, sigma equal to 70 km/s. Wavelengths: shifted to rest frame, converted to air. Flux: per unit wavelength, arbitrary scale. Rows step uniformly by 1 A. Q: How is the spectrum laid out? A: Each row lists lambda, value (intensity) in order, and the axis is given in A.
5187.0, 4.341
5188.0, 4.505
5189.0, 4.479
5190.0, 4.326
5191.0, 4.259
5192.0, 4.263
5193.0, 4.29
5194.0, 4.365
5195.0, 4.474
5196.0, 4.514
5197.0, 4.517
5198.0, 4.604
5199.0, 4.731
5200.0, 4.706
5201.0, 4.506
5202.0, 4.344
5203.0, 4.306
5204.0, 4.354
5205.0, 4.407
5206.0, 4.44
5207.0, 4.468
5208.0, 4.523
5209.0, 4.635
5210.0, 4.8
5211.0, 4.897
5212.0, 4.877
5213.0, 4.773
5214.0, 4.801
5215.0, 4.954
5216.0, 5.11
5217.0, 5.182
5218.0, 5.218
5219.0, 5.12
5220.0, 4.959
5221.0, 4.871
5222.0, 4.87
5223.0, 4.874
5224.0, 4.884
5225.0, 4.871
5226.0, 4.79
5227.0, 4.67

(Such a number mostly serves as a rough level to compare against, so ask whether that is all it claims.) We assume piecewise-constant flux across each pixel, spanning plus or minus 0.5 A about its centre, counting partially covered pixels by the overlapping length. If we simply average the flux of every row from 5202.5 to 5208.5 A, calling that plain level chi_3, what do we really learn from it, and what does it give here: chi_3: 4.4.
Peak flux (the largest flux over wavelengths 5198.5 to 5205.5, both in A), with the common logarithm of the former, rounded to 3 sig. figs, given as 0.675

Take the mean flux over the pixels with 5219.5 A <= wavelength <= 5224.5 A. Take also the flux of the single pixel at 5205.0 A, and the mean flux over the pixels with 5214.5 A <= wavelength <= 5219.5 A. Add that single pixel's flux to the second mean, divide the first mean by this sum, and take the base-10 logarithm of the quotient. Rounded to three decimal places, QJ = -0.289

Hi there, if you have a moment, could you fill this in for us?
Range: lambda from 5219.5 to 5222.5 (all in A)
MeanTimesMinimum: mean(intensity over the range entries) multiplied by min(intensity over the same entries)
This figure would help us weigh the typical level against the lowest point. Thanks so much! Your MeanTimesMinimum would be 24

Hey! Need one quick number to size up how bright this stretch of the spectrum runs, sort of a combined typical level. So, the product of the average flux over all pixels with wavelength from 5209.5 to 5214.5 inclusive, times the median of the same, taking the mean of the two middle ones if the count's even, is 23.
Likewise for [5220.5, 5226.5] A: 24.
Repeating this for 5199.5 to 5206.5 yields 20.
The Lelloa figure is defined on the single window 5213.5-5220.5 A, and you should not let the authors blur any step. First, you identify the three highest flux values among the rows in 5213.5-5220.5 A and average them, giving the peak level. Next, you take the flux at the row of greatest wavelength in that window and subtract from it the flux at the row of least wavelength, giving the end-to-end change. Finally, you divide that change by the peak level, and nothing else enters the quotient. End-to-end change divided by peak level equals 0.03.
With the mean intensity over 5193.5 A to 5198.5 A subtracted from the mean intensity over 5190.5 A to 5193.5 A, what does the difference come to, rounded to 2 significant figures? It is -0.22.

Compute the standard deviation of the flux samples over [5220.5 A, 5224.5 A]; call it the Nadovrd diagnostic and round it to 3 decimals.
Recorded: 0.006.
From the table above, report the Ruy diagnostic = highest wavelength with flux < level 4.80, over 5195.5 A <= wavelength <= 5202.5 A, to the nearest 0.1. 5202.0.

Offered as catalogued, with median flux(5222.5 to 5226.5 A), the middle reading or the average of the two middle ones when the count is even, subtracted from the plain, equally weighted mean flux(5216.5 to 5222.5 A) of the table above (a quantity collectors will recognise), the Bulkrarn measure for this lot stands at 0.2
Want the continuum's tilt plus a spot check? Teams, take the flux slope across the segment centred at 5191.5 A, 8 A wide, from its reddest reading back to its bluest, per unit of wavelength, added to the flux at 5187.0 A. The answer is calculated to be 4.34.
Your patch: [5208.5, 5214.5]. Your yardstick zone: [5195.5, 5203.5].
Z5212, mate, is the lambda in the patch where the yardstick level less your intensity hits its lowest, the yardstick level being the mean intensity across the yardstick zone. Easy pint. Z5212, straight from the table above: 5211.0 A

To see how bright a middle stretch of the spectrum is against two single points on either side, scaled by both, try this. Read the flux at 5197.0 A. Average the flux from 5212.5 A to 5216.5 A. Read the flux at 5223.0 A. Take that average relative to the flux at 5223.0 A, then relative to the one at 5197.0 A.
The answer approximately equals 0.223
